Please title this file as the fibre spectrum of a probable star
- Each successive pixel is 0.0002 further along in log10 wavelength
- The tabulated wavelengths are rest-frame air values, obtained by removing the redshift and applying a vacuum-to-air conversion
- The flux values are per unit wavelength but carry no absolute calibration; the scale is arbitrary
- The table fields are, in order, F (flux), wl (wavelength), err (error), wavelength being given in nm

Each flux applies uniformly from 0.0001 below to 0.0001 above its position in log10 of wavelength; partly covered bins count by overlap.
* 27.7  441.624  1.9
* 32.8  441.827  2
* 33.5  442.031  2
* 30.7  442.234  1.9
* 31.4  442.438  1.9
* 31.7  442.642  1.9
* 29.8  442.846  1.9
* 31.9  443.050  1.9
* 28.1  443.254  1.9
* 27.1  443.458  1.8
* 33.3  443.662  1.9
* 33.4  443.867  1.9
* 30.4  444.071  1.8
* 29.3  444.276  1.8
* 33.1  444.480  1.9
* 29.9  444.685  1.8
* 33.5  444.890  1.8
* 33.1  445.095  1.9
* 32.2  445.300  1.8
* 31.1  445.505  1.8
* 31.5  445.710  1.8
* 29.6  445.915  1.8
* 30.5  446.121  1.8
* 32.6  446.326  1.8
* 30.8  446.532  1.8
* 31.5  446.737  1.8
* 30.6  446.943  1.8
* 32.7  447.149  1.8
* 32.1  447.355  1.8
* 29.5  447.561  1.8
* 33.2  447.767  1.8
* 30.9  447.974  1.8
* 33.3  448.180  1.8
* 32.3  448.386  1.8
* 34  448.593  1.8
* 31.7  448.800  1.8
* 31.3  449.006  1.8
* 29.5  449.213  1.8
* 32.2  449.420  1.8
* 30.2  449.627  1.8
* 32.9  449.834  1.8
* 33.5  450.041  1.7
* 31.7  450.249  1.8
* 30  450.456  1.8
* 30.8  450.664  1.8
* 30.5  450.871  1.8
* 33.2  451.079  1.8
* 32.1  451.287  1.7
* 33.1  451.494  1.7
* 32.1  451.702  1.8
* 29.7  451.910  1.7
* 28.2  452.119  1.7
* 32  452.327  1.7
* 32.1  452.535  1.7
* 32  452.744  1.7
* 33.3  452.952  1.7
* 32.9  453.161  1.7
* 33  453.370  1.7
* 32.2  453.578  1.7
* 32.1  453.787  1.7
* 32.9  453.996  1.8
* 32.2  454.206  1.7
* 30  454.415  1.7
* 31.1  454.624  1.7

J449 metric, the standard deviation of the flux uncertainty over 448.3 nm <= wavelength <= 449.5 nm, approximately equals 0.000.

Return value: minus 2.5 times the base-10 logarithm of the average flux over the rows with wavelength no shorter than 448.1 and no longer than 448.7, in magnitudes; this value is -3.80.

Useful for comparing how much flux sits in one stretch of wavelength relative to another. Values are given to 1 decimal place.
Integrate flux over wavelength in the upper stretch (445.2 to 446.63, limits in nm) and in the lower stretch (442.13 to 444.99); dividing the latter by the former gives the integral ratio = 2.0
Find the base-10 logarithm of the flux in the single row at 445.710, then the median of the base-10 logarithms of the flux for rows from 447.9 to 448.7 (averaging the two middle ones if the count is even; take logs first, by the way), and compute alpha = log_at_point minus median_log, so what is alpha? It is -0.018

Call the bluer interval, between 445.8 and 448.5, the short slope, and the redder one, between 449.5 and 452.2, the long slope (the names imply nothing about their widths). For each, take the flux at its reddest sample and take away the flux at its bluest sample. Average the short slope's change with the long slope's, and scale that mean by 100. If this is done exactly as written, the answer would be 35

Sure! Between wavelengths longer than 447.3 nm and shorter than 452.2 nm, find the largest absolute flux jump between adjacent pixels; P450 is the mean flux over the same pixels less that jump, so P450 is 27.9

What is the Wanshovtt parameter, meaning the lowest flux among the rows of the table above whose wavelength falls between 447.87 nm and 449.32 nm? 29.5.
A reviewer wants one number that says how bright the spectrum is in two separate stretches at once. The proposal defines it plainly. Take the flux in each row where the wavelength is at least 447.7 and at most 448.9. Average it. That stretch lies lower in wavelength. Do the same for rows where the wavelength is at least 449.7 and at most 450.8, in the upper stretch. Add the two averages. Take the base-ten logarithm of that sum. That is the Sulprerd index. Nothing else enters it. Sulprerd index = 1.81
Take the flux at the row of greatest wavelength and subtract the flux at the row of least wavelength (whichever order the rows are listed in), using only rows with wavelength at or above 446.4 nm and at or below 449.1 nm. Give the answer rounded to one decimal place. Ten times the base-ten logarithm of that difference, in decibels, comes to -3.0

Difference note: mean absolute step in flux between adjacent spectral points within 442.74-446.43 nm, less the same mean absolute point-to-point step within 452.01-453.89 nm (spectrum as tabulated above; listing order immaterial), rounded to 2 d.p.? 1.26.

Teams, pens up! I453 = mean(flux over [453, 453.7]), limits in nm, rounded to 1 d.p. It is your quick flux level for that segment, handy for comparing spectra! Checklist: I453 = 32.7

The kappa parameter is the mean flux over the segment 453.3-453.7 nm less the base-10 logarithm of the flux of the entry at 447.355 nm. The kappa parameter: 31.1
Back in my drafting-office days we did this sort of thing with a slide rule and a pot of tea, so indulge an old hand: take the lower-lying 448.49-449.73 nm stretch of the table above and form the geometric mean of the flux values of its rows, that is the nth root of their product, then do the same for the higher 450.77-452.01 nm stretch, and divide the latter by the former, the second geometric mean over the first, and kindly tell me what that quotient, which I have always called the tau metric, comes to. 1.01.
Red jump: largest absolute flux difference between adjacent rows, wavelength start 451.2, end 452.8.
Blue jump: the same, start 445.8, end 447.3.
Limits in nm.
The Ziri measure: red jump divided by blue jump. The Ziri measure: 1.8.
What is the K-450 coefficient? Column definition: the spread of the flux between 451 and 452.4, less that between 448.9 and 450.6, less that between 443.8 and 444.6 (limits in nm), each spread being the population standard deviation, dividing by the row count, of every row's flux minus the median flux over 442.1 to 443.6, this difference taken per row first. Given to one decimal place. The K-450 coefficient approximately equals -1.4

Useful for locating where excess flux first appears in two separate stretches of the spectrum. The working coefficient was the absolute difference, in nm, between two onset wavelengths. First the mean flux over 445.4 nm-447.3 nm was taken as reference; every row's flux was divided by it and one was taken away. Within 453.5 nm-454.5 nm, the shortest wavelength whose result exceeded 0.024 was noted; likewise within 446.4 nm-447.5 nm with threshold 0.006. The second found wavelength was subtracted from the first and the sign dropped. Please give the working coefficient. 6.84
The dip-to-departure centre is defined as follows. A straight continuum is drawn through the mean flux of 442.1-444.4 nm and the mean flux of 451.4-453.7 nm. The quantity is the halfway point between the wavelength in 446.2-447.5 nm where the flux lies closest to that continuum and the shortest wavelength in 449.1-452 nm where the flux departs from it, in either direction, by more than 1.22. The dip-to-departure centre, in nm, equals 447.87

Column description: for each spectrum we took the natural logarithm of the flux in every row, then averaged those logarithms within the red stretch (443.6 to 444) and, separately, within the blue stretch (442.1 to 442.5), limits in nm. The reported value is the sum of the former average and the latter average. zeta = 6.94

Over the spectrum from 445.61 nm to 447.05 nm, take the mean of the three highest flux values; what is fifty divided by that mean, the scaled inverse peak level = 1.57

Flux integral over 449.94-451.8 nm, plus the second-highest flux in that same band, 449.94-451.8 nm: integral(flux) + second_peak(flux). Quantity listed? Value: 93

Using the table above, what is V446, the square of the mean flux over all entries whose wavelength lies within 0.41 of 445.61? 967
